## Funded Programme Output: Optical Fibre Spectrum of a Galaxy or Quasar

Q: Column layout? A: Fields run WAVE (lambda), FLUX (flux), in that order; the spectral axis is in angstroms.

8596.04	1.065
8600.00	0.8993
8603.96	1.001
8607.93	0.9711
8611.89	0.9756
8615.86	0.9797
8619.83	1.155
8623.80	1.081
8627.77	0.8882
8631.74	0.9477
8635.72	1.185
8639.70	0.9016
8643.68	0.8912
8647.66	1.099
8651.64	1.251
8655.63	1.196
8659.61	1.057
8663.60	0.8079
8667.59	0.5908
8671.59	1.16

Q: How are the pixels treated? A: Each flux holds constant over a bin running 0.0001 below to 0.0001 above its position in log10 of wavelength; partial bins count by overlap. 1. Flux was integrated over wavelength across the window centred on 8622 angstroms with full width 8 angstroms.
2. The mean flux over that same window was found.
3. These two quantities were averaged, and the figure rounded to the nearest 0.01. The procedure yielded 5.00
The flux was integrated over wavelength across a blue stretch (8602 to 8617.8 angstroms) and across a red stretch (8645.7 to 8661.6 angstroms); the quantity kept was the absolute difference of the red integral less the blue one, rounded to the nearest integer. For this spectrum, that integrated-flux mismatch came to 3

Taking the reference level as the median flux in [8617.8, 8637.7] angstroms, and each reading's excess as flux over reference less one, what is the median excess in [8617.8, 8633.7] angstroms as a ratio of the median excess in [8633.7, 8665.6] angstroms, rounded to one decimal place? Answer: 22.2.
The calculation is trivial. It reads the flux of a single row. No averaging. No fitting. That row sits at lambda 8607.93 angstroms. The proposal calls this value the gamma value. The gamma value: 0.9711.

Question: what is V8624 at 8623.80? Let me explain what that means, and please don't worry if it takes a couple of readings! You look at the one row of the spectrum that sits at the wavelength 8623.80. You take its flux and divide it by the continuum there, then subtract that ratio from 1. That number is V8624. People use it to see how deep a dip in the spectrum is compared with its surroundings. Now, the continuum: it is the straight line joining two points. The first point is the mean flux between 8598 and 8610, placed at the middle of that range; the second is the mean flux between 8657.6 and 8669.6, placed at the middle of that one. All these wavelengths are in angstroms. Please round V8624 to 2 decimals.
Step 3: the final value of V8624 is -0.19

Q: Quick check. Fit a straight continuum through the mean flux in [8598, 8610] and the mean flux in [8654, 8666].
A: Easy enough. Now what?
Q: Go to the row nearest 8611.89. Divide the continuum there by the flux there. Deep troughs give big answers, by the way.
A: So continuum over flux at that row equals 0.99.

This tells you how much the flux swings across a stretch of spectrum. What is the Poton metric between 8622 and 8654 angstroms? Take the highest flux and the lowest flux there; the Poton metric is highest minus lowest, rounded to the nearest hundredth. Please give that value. 0.36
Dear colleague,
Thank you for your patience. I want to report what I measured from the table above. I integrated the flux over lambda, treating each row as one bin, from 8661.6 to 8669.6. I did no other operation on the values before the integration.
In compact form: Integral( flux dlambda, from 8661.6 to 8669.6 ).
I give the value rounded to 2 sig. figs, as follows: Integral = 5.6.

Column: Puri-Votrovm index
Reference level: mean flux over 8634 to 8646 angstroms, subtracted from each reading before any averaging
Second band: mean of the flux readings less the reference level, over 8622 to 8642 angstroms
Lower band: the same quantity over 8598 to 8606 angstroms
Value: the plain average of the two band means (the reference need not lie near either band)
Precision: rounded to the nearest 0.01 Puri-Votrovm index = -0.02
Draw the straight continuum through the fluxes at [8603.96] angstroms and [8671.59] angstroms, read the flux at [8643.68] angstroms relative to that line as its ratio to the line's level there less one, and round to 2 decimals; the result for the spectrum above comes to -0.19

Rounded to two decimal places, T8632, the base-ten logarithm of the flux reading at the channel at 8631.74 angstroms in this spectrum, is -0.02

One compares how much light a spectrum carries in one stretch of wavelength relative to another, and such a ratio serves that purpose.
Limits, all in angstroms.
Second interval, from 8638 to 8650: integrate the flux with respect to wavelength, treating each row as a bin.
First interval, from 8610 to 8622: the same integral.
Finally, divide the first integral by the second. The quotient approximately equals 1.07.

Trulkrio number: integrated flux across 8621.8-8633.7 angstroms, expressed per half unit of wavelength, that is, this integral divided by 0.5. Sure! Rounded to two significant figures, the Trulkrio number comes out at 23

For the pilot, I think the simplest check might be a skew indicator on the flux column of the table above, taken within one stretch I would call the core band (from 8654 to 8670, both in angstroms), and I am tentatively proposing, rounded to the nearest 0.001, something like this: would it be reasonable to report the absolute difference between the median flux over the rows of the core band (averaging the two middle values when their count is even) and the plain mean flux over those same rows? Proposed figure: 0.020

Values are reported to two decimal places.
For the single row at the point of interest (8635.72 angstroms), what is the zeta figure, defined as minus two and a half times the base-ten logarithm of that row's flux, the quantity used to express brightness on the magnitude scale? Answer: -0.18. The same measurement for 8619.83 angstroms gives -0.16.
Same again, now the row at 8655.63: -0.19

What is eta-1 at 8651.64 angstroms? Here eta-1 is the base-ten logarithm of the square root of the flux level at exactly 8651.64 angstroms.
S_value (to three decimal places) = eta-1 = 0.049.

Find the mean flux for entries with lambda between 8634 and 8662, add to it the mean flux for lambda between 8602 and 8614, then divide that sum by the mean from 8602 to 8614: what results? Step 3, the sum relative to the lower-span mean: 2.10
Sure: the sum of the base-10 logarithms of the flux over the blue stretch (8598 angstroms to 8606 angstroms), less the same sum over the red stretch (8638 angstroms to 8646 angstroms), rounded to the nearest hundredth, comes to 0.05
